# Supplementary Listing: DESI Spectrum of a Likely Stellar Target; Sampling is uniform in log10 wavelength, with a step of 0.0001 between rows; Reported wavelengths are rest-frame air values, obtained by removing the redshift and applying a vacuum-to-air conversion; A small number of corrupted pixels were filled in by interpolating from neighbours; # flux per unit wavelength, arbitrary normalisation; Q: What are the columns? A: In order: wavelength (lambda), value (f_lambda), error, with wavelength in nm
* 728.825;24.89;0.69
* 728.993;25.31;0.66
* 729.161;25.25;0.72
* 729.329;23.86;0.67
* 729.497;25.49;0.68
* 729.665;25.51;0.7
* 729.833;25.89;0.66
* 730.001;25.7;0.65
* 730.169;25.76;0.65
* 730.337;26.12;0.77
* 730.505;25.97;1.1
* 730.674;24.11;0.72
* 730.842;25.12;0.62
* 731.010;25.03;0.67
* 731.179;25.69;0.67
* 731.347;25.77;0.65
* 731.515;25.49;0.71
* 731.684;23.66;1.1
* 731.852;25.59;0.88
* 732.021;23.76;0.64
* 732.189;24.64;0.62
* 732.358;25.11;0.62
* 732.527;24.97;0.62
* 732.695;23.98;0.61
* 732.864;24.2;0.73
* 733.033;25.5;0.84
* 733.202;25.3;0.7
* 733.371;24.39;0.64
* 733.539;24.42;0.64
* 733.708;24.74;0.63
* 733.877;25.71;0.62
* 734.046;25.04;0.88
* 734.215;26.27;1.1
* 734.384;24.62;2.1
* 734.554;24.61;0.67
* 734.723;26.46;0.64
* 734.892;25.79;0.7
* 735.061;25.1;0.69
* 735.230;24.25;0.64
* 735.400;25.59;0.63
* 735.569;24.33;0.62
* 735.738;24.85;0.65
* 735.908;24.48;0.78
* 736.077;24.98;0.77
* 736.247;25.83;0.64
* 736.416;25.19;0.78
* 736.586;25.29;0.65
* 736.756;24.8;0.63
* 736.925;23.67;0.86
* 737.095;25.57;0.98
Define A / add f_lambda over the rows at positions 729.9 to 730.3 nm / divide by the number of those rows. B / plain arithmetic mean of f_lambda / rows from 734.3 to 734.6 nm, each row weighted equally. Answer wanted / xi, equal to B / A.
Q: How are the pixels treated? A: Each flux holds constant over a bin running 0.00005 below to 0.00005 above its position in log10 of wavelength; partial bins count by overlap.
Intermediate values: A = 25.7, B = 24.6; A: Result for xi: 0.96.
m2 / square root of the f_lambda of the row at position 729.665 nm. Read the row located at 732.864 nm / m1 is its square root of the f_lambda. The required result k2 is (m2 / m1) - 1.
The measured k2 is 0.03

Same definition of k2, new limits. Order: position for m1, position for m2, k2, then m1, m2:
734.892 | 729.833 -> 0.00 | 5.08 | 5.09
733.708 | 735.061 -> 0.01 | 4.97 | 5.01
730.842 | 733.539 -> -0.01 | 5.01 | 4.94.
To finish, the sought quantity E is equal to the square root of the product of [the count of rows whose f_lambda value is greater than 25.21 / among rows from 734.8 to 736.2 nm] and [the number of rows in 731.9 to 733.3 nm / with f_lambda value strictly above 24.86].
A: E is 2.8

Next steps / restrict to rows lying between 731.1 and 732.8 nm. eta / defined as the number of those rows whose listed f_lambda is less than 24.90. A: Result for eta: 4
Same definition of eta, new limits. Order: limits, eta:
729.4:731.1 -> 1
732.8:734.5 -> 5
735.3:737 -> 5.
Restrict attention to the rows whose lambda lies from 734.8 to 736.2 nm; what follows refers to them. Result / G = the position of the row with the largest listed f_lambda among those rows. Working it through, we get 734.892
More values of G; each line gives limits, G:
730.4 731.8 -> 730.505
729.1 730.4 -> 730.337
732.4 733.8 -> 733.033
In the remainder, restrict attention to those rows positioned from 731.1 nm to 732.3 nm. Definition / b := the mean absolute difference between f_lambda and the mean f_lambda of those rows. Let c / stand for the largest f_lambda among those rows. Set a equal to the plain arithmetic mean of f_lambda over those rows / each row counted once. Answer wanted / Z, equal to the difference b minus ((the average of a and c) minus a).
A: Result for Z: 0.38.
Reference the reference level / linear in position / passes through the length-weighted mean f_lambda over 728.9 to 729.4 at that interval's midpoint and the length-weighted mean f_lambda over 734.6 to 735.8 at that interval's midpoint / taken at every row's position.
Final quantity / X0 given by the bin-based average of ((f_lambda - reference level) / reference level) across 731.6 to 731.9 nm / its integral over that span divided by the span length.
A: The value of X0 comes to -0.019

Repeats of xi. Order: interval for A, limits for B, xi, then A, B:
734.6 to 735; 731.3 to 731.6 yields 0.98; 26.1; 25.6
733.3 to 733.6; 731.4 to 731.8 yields 1.01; 24.4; 24.6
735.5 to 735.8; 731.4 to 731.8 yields 1.00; 24.6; 24.6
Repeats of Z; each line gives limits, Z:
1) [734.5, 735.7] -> 0.02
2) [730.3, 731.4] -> 0.20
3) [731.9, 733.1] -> 0.07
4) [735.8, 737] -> 0.02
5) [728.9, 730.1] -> 0.12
